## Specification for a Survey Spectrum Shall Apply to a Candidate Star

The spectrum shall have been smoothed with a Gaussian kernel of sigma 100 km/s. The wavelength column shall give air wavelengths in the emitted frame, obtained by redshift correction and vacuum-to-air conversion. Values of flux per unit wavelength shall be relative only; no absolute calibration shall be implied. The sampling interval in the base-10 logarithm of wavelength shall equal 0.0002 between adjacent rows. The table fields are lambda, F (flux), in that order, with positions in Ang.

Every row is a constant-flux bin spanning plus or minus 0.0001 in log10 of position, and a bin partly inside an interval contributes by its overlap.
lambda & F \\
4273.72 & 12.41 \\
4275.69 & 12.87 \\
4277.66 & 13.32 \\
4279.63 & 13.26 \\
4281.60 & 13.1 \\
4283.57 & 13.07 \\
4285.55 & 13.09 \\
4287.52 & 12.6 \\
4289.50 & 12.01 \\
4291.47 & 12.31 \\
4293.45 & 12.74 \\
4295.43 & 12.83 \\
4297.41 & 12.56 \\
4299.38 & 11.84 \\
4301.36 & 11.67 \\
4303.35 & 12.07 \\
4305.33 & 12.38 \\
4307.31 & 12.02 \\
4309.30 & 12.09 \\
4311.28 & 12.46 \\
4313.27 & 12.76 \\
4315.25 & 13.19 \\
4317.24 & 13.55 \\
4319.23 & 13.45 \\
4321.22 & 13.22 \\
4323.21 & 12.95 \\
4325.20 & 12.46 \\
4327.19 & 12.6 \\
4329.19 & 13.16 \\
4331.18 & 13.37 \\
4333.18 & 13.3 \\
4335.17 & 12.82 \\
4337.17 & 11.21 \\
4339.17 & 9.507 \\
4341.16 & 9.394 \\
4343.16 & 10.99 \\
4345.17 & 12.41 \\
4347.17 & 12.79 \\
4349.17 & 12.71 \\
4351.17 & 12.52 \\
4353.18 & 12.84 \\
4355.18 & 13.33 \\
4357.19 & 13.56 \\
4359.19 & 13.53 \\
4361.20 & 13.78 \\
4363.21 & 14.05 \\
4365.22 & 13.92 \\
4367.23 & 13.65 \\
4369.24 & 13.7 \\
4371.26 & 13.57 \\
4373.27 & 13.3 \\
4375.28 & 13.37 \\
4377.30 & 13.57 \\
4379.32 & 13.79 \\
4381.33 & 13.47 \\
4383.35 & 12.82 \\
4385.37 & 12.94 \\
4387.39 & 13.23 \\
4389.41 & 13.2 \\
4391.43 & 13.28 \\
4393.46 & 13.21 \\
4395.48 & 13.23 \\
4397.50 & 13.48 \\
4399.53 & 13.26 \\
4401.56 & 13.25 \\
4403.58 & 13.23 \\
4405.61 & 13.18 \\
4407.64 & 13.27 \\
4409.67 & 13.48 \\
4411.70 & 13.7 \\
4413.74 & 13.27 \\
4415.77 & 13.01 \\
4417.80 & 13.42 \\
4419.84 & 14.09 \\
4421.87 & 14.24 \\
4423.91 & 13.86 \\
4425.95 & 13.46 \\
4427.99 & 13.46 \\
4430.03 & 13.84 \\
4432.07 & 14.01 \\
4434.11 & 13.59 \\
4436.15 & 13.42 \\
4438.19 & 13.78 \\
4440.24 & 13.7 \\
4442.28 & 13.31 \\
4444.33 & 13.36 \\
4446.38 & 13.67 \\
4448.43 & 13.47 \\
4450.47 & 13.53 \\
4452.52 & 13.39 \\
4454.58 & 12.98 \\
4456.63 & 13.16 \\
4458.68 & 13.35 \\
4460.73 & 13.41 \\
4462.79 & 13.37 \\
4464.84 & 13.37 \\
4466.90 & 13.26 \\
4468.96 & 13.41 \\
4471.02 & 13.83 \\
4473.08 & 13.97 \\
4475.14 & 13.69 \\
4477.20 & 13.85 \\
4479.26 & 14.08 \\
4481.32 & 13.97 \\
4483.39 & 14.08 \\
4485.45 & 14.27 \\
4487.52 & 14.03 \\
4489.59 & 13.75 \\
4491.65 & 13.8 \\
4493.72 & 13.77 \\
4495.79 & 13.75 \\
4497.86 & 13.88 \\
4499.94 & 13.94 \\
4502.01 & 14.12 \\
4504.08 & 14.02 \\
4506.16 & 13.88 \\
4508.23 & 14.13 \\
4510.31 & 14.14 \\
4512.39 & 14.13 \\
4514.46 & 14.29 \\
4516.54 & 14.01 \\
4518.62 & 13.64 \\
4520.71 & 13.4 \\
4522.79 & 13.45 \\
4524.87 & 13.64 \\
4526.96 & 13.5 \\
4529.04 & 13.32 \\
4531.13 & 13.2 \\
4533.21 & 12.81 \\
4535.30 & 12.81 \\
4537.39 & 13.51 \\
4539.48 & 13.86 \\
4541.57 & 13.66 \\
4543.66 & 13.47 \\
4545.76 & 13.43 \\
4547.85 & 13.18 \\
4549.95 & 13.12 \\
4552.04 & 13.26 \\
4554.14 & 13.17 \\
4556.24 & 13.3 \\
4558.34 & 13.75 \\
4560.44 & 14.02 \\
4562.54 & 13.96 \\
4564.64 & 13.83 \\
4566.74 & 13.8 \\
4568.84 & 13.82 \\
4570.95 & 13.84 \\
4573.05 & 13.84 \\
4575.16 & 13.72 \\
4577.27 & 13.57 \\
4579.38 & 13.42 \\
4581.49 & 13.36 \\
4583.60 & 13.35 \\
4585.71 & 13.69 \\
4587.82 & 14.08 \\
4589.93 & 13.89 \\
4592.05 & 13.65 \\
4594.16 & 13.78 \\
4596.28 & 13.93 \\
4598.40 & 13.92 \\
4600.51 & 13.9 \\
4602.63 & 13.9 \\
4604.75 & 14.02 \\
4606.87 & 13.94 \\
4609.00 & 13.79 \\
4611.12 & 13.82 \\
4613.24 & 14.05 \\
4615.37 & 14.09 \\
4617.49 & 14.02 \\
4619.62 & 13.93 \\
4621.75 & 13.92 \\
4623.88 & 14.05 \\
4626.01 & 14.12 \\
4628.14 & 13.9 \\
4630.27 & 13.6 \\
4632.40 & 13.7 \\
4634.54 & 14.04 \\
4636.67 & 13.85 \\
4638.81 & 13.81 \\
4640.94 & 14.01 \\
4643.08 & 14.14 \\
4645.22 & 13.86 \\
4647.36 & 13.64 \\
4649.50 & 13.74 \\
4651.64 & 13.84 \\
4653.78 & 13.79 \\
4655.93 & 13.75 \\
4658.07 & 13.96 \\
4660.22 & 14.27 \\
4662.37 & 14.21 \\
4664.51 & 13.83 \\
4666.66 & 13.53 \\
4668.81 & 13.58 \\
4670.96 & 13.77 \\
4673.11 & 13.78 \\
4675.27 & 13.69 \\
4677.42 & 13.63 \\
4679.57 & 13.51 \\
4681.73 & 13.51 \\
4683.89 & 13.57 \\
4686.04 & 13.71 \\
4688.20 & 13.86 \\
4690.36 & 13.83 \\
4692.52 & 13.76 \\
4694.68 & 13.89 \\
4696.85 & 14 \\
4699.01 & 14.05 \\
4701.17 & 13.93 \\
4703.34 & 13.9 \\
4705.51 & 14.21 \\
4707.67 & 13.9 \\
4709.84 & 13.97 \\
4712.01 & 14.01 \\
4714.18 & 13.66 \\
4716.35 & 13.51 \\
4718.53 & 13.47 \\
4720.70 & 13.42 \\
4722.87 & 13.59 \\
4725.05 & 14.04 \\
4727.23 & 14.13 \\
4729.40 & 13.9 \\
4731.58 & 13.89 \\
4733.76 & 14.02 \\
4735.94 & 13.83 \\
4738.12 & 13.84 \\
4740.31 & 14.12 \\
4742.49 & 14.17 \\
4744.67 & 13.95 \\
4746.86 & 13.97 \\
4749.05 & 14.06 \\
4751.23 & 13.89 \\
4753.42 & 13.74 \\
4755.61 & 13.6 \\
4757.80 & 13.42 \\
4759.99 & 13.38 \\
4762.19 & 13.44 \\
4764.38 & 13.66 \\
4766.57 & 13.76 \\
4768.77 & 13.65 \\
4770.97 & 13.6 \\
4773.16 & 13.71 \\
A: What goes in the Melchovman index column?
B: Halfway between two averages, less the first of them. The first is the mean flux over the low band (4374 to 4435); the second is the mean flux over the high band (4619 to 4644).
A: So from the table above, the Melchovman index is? 0.241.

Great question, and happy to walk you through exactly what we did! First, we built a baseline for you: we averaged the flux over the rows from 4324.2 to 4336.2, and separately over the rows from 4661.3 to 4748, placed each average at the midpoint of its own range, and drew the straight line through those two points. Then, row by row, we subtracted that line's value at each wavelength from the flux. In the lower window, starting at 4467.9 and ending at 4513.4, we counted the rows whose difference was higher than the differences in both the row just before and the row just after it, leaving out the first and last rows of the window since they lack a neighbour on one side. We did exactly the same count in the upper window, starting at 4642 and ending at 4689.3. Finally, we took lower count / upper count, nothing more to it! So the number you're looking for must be 2.00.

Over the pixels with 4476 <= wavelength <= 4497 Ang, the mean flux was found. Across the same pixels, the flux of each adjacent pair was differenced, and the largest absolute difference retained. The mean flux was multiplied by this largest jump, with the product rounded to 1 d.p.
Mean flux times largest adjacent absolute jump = 3.9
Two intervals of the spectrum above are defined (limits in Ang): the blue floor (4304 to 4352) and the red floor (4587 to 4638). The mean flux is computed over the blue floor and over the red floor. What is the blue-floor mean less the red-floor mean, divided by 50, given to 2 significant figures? -0.030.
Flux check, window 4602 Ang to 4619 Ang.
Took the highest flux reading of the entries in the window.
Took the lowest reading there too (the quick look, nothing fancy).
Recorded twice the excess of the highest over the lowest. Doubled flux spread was 0.60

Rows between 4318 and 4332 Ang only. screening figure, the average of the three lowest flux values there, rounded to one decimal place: 12.7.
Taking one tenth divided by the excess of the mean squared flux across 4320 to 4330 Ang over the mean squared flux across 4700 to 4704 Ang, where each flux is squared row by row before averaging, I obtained -0.0036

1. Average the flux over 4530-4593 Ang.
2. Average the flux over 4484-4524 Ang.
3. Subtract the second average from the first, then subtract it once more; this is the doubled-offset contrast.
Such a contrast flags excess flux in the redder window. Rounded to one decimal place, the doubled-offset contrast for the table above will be -14.3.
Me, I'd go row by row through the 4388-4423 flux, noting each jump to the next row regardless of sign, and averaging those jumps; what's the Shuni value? 0.20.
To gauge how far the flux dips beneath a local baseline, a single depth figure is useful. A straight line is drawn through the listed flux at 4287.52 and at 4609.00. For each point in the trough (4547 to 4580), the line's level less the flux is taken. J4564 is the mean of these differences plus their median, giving -0.1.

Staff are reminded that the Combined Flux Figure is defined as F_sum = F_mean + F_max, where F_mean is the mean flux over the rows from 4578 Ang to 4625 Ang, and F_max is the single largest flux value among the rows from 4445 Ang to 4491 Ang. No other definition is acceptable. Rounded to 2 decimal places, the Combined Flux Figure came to 28.11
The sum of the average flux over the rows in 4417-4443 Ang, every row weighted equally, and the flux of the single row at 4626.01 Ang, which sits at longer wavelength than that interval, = 27.8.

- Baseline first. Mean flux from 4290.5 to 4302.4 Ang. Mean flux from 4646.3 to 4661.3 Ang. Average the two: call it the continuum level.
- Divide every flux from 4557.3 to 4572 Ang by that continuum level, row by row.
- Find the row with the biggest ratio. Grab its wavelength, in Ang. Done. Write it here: 4560.44 Ang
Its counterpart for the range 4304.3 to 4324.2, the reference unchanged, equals 4317.24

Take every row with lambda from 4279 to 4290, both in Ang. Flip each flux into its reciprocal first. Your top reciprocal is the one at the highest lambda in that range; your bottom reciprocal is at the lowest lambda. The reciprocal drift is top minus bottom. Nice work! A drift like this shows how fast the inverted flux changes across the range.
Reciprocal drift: 0.0078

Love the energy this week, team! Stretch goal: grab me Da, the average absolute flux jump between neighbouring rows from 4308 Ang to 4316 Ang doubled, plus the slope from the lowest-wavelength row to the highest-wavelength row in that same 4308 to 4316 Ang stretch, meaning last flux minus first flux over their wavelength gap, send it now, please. 0.92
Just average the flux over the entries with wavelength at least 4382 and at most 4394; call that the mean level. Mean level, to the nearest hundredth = 13.11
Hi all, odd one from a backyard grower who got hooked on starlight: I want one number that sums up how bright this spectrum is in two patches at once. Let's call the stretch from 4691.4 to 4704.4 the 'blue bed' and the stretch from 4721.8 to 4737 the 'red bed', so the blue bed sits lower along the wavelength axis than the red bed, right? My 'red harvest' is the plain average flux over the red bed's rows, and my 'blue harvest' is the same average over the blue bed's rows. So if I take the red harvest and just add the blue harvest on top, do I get 27.8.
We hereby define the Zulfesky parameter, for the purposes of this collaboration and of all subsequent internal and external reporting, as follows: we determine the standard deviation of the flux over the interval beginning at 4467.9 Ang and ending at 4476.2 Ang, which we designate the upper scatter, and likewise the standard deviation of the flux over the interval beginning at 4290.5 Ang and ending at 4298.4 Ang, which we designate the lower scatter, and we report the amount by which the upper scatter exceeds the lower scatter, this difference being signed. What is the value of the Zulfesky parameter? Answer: 0.01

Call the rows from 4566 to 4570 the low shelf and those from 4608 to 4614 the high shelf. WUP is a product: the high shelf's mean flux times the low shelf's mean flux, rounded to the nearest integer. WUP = 192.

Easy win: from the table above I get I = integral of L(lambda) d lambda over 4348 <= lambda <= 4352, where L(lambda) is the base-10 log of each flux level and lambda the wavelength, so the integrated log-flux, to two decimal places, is 4.41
